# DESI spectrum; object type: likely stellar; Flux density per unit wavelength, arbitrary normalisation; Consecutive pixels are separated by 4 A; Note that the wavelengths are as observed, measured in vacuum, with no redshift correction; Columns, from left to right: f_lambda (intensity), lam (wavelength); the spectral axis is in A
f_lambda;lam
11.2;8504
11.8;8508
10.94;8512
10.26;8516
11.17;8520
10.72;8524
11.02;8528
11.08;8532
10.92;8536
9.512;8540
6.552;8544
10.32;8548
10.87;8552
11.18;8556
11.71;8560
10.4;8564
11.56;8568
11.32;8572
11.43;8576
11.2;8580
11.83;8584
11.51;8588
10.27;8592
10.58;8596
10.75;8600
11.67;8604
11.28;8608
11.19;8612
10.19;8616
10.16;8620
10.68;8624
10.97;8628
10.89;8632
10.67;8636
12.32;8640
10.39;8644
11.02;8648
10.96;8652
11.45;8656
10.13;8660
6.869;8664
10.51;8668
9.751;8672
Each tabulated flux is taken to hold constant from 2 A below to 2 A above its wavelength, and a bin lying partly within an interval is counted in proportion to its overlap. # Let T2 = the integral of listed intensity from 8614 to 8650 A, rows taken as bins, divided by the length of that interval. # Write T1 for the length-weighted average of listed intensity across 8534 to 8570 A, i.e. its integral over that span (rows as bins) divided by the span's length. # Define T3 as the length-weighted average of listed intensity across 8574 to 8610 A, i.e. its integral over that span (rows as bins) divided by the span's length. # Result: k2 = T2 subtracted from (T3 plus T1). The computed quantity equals 10.7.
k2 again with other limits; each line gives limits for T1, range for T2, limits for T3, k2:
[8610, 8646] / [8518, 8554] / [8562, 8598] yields 11.7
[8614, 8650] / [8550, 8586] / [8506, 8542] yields 10.4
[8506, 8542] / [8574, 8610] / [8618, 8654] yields 10.6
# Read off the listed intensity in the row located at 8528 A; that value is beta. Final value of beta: 11.02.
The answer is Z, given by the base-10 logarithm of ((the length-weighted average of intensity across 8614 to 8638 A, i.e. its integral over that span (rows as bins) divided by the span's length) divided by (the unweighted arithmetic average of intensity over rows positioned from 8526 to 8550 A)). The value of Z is 0.029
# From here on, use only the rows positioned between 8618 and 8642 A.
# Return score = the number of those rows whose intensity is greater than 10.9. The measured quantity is 2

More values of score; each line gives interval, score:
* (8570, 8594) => 5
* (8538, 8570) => 3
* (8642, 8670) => 3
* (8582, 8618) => 5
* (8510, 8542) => 5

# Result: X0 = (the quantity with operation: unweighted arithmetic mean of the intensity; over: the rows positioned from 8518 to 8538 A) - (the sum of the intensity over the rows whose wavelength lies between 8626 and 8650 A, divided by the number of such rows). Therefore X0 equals -0.06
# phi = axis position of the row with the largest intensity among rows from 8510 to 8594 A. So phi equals 8584 A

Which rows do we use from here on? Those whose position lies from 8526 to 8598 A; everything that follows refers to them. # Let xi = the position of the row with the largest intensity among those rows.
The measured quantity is 8584 A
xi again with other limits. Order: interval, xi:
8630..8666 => 8640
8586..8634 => 8604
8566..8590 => 8584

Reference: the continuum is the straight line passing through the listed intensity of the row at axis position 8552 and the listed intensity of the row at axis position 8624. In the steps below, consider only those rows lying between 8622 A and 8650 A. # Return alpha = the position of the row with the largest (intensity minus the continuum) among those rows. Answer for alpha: 8640 A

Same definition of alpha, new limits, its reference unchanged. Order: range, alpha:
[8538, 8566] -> 8560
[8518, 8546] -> 8520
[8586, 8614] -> 8604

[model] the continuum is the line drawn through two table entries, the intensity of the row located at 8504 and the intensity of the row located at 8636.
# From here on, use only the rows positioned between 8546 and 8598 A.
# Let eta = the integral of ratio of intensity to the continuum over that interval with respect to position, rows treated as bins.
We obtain 52.8 A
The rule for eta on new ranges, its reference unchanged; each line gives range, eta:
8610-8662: 52.9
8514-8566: 49.1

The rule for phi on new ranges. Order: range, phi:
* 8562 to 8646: 8640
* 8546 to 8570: 8560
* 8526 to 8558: 8556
